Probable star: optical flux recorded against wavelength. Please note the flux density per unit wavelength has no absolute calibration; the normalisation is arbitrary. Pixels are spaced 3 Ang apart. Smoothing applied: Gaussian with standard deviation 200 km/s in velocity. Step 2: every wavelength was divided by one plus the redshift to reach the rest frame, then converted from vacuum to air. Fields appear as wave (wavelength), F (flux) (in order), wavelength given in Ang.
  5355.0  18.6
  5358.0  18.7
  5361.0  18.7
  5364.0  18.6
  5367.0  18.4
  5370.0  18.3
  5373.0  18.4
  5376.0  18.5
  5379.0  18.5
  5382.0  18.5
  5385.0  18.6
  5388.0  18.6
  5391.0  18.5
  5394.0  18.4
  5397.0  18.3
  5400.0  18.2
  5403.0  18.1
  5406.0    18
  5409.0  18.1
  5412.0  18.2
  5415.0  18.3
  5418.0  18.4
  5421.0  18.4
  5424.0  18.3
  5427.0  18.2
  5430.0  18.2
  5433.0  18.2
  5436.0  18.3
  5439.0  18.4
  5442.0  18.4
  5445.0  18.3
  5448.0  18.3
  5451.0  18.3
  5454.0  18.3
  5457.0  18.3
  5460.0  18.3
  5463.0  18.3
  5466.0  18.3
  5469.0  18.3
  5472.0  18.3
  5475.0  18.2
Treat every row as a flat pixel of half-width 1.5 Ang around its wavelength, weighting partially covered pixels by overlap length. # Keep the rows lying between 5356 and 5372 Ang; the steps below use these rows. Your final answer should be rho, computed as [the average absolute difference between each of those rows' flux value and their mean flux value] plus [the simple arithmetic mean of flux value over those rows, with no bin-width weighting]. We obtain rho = 18.69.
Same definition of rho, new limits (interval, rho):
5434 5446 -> 18.40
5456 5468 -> 18.30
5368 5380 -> 18.50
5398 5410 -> 18.15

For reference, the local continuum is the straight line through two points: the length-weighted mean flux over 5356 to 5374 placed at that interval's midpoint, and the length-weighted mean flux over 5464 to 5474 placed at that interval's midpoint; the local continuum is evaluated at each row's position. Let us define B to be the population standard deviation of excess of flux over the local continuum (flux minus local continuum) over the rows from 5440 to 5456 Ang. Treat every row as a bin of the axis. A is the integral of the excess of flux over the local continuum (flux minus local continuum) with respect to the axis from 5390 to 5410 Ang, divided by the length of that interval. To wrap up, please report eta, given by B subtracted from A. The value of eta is -0.25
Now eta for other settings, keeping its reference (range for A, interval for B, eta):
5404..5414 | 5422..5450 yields -0.40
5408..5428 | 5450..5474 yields -0.14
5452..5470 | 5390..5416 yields -0.15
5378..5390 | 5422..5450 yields -0.01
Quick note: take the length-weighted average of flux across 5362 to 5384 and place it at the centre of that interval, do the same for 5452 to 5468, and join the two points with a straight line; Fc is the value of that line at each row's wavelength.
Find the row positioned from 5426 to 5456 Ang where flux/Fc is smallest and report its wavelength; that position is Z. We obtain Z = 5427.0 Ang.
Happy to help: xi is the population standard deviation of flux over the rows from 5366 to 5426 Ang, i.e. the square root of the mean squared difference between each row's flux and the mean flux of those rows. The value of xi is 0.16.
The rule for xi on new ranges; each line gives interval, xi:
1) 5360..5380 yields 0.12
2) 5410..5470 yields 0.06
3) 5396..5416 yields 0.10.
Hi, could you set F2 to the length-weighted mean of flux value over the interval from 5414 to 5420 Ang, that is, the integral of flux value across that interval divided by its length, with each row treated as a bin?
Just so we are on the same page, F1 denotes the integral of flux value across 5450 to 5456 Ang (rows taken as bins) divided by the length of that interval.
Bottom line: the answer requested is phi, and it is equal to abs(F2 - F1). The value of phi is 0.06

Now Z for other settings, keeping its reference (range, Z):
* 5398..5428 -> 5406.0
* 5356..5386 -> 5370.0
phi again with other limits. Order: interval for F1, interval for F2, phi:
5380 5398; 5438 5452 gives 0.15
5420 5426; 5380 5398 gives 0.16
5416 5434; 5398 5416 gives 0.14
